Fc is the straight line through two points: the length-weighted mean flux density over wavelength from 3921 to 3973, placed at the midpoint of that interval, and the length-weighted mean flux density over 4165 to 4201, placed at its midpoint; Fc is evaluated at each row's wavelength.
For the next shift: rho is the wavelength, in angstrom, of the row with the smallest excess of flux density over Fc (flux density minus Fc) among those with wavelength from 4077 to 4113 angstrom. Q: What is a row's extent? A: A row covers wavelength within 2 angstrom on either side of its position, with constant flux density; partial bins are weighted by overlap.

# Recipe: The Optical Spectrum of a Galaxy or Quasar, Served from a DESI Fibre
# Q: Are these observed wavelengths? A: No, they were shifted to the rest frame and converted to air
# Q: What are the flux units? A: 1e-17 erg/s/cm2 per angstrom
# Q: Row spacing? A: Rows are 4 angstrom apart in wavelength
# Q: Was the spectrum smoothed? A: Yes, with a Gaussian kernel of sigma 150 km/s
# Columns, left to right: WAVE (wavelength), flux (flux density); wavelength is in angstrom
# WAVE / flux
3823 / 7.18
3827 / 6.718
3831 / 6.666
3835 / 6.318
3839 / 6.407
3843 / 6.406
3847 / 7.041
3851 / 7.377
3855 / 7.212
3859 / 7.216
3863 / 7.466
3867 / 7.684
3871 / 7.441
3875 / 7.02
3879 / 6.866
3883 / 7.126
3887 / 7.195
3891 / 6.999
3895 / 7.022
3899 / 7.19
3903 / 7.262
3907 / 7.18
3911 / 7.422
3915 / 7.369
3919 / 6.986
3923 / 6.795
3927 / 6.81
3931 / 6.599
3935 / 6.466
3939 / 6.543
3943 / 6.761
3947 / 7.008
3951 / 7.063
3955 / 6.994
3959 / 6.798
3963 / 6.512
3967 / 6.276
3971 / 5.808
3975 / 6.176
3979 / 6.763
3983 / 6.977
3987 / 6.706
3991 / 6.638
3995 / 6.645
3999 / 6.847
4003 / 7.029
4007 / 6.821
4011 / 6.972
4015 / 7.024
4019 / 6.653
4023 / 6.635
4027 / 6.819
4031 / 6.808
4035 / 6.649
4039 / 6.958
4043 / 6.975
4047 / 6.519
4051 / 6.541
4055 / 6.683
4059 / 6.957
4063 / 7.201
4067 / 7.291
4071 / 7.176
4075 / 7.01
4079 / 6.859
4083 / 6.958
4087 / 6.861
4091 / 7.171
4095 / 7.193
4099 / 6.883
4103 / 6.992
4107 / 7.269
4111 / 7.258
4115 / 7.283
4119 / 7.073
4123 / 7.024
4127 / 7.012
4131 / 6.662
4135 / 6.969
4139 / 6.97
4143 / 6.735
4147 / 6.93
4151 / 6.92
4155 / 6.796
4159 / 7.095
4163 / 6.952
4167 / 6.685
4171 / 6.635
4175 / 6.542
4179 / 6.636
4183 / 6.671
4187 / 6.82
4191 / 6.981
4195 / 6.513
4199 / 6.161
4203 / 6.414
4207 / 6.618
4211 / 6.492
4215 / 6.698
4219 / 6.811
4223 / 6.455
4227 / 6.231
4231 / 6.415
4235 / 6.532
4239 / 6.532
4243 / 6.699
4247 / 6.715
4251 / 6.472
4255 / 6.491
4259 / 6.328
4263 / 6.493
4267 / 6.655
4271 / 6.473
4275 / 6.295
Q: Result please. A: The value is 4079 angstrom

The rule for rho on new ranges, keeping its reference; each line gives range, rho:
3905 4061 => 3971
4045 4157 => 4047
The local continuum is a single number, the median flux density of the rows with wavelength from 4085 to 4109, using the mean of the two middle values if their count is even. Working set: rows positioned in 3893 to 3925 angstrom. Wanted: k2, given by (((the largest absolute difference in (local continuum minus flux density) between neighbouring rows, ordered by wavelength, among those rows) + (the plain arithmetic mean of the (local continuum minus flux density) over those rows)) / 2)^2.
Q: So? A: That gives 0.02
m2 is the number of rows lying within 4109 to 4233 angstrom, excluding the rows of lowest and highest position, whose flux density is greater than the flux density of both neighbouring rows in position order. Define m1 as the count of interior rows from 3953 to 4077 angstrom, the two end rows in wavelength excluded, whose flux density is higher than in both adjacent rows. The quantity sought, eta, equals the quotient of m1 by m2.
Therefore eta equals 0.86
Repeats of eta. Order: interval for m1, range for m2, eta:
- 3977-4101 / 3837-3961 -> 1.14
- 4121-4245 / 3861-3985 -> 1.00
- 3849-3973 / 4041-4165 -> 0.75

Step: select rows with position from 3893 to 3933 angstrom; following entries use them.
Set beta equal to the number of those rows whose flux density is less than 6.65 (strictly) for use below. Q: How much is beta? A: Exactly 1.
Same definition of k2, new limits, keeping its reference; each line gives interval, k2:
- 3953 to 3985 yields 0.32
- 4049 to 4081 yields 0.04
